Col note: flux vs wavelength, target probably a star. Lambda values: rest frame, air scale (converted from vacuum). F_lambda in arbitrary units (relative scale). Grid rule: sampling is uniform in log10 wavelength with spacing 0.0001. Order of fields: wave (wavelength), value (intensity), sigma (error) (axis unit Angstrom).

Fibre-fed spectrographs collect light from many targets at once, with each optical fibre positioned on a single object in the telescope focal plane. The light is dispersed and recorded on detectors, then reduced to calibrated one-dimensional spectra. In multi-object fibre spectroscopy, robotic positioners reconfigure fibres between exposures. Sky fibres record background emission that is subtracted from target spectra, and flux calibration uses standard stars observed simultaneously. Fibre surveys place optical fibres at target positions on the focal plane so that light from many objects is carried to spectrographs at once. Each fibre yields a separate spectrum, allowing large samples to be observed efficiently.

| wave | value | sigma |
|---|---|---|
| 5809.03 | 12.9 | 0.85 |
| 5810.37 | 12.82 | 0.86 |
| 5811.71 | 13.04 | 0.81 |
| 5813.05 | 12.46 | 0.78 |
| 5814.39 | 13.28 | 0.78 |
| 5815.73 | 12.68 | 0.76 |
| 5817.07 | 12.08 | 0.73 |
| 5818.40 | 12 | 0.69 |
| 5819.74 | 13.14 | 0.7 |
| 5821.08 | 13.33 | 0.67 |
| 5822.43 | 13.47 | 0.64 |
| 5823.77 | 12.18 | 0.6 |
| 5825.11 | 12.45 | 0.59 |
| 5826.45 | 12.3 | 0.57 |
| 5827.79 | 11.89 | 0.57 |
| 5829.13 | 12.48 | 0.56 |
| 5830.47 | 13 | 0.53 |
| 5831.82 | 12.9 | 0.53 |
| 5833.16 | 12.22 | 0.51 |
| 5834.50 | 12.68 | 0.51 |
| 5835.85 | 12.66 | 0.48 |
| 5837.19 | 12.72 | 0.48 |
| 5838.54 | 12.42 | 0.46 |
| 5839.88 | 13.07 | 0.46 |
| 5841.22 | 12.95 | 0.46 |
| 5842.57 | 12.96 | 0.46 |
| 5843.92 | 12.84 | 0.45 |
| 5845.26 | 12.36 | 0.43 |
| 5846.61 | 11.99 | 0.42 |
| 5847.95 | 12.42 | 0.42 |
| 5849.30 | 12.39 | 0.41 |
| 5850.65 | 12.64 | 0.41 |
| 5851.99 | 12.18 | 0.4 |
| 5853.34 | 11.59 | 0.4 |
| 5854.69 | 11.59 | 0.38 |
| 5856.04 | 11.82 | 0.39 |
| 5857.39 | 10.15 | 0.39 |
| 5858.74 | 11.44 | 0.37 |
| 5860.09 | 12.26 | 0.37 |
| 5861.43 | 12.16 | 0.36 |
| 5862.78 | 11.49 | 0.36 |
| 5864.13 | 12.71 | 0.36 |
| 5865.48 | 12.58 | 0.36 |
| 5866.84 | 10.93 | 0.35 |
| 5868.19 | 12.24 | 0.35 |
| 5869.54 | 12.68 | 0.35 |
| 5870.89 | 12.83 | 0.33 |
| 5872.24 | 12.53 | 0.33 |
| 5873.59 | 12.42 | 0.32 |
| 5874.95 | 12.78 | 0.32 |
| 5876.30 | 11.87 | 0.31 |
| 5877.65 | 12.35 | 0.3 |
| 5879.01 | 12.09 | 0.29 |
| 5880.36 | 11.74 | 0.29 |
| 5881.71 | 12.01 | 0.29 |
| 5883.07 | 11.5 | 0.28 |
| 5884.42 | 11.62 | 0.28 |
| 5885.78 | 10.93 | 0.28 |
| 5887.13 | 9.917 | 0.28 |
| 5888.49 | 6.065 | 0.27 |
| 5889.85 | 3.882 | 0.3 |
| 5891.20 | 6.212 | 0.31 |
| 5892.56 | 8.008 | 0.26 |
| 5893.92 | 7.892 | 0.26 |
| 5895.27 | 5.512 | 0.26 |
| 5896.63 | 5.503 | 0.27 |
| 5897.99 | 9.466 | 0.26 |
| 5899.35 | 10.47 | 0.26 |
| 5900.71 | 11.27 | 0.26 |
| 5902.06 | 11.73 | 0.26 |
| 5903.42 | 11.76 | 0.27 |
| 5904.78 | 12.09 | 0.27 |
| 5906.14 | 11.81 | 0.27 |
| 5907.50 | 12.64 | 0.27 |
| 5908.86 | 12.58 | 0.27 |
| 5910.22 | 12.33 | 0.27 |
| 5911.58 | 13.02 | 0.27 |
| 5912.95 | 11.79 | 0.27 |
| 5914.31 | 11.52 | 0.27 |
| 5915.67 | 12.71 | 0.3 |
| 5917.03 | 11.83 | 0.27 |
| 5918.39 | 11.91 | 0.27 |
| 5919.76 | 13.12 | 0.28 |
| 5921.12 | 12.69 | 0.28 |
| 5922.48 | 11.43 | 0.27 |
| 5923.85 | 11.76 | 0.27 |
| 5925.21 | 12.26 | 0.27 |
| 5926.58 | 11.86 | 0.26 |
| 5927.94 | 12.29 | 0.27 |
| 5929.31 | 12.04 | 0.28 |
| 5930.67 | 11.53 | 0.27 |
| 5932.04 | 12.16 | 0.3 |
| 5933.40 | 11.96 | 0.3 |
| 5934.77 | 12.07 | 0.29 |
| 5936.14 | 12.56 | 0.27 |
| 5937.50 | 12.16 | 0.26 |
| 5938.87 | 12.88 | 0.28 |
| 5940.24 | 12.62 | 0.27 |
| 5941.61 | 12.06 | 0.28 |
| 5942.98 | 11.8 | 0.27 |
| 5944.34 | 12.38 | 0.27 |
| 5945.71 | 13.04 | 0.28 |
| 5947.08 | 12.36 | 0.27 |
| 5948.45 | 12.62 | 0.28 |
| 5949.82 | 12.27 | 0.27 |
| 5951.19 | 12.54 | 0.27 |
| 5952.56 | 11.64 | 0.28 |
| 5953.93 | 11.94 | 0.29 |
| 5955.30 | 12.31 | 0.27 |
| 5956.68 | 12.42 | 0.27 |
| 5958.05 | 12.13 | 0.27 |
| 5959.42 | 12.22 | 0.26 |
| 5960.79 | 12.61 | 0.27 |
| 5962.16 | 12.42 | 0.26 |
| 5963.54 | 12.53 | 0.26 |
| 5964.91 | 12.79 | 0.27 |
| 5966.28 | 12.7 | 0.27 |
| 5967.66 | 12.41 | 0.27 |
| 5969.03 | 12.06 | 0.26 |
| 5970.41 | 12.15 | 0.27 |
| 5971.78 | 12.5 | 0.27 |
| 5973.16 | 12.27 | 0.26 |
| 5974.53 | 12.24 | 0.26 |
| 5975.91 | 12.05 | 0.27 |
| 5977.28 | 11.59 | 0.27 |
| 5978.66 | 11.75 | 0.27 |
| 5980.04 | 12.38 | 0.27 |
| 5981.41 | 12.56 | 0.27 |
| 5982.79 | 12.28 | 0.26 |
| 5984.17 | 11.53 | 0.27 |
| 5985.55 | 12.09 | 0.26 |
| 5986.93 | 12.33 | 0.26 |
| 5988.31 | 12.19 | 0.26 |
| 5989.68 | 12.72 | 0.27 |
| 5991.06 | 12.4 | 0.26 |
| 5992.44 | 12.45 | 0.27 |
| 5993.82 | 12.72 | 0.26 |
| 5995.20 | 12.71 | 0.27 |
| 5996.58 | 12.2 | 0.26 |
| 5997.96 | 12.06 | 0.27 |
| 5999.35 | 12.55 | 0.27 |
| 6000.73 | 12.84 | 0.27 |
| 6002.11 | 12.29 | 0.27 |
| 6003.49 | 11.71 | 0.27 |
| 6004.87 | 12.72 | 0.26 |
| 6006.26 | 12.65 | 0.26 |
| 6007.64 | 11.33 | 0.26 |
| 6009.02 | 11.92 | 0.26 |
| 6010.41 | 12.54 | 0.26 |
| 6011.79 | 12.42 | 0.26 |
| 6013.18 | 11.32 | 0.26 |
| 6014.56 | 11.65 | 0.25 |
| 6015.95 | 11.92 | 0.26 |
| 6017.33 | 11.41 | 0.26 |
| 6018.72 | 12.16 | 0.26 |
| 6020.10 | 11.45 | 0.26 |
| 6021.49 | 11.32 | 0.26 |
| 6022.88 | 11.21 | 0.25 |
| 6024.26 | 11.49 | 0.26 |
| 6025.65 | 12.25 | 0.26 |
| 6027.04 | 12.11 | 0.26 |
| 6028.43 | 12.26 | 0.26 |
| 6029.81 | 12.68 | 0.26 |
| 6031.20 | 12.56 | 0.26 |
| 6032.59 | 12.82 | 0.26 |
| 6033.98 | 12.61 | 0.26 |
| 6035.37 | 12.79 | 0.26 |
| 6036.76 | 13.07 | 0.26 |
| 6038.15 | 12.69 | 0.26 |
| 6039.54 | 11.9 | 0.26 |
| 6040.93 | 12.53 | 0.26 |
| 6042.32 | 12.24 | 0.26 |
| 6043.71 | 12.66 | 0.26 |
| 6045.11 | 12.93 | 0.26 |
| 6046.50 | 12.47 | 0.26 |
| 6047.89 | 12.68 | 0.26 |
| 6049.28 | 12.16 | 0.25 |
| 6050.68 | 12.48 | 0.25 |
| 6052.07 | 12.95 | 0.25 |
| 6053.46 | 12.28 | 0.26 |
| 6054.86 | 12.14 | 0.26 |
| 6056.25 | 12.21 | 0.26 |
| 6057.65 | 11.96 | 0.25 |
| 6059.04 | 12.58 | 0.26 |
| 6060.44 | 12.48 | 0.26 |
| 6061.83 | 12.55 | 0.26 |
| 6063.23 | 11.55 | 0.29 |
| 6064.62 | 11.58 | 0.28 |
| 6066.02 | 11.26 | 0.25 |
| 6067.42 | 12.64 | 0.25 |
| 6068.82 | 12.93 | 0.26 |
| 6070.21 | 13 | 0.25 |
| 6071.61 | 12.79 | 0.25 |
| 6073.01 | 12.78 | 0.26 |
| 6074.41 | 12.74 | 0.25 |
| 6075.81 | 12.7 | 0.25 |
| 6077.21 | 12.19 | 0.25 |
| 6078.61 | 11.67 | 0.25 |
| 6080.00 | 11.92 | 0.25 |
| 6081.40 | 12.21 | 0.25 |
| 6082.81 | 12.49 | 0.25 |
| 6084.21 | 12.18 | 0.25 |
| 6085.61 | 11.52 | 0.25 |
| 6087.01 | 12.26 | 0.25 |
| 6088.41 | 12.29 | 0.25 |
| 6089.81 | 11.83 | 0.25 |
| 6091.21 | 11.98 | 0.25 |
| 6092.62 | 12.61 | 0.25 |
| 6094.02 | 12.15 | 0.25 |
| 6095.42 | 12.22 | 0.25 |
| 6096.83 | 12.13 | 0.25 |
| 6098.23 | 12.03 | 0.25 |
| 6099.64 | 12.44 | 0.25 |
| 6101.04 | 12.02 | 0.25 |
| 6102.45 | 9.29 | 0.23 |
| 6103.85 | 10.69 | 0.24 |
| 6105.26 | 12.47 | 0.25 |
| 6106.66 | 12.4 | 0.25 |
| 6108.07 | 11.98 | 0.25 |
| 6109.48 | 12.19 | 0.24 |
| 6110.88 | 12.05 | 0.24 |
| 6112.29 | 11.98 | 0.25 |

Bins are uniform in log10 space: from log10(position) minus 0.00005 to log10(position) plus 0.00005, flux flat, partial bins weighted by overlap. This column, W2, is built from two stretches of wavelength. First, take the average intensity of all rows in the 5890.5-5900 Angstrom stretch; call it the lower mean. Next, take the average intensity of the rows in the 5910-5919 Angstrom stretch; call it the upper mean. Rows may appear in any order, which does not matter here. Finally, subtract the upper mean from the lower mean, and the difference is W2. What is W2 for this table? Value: -4.6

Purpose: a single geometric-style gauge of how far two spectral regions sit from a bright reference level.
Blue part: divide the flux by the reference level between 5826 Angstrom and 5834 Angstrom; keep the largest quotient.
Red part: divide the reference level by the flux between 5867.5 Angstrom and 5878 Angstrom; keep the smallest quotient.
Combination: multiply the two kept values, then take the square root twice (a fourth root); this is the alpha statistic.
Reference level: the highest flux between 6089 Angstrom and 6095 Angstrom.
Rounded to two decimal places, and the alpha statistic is 1.00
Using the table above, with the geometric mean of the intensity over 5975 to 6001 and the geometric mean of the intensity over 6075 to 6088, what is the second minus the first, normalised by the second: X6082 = -0.013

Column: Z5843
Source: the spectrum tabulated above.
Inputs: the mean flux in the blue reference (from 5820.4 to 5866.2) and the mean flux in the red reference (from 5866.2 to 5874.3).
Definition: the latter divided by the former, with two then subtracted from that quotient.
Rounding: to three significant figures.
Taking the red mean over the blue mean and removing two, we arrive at -1.01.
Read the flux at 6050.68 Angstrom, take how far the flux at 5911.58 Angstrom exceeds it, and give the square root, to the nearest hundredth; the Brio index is 0.73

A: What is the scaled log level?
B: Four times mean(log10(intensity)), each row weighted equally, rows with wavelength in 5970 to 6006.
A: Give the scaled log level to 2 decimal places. 4.36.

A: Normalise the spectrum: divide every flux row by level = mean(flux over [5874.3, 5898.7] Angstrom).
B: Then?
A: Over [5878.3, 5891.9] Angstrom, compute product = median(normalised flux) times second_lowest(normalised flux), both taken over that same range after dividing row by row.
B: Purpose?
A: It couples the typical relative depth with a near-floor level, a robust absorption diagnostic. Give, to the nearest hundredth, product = 0.77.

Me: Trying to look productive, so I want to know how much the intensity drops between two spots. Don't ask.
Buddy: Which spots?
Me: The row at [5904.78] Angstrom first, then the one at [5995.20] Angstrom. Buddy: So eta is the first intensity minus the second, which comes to -0.6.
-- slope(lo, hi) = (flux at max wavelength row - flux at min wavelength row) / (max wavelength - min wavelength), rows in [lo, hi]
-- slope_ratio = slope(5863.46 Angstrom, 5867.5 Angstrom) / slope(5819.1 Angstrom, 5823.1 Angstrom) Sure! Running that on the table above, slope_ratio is -5.4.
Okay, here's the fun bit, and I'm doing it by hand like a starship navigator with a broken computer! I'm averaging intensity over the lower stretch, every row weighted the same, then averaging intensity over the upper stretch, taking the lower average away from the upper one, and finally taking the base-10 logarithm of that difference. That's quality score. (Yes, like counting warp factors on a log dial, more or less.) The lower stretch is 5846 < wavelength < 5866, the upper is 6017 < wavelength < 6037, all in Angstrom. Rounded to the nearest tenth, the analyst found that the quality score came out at -0.7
